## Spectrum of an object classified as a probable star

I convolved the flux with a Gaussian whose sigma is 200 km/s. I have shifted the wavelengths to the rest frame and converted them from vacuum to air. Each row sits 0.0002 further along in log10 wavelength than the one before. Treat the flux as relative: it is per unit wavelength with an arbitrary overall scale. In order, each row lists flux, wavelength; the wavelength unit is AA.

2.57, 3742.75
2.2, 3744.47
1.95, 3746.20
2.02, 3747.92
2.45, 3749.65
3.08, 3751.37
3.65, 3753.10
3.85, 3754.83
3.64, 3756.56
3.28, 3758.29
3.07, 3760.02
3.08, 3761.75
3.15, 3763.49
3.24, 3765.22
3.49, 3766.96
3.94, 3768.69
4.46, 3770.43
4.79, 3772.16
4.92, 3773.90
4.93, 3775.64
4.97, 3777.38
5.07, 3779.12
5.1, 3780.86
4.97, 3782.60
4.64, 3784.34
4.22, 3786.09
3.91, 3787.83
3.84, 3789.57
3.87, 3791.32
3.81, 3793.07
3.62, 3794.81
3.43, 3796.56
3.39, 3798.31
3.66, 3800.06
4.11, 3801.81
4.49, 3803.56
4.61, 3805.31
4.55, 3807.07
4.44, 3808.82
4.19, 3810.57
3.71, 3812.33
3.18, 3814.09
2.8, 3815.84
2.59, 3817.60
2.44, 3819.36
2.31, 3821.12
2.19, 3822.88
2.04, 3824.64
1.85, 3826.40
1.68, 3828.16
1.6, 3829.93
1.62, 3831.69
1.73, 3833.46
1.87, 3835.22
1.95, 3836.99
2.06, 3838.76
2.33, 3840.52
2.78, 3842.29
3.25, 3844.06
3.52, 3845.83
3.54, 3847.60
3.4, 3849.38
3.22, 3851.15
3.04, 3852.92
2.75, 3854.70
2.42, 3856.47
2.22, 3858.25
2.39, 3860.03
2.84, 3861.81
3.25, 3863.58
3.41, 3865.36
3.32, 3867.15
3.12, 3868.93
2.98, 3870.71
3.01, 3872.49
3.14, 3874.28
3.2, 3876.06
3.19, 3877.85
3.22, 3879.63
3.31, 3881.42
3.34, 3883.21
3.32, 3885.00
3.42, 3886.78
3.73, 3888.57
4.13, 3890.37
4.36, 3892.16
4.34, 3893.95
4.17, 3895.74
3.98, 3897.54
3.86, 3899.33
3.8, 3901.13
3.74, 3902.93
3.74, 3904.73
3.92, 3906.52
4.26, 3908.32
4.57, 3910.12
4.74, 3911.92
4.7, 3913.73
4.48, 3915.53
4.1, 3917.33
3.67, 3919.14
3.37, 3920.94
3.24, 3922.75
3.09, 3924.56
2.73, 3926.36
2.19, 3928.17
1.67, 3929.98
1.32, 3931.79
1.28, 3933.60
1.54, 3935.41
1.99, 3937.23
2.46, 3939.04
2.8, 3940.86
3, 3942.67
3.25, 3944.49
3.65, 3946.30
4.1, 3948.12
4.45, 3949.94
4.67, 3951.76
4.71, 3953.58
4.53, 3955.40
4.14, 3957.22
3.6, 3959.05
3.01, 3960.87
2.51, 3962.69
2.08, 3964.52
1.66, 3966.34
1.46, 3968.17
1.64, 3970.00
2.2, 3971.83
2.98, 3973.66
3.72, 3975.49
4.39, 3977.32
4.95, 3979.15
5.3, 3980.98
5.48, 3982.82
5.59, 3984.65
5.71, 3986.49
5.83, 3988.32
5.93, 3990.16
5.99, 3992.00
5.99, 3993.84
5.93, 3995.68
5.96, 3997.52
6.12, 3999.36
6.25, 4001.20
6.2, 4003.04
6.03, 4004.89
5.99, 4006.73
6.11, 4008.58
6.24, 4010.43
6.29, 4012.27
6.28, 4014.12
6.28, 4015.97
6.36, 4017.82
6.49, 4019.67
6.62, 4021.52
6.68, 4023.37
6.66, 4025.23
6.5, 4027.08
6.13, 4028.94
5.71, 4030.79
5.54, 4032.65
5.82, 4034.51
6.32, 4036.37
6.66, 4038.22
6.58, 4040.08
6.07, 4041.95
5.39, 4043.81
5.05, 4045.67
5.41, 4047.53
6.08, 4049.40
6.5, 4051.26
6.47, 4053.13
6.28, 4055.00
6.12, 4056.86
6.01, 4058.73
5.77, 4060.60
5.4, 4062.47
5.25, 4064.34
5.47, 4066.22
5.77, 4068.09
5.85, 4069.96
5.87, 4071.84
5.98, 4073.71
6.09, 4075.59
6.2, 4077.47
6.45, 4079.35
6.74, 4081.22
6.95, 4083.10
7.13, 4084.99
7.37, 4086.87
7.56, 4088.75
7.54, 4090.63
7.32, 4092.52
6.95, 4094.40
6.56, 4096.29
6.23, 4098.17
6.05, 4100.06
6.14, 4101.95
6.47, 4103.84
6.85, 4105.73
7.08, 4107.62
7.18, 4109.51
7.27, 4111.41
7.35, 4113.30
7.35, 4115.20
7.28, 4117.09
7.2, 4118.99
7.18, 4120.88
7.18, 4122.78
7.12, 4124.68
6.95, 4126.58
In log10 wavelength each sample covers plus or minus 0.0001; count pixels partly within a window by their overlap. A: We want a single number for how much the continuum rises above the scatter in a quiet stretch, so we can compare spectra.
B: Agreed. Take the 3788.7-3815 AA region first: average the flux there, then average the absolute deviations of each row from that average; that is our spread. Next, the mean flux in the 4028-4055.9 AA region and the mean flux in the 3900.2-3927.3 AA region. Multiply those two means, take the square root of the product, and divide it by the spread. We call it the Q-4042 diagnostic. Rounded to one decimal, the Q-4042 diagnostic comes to 12.8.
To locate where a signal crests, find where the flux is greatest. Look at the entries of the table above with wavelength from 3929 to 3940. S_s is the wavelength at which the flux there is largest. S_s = 3939.04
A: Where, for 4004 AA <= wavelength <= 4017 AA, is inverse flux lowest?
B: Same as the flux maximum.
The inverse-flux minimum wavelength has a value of 4012.27 AA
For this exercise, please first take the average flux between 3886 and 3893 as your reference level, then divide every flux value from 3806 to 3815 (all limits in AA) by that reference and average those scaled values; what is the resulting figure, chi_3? 1.03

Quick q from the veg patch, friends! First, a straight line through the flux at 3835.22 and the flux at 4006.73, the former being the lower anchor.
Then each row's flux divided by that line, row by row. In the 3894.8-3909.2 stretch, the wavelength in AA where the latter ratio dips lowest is 3904.73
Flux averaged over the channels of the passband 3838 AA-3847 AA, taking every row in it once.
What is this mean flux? 3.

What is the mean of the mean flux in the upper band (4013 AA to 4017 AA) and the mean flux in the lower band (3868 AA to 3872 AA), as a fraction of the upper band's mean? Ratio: 0.74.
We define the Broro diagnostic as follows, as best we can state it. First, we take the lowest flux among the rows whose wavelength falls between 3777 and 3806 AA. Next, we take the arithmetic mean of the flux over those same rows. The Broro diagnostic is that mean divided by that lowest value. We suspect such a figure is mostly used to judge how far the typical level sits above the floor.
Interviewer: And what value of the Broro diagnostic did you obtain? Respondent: 1.2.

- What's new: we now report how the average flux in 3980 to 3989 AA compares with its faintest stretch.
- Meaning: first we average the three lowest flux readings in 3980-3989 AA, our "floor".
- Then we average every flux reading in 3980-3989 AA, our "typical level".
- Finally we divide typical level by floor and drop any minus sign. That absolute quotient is 1.02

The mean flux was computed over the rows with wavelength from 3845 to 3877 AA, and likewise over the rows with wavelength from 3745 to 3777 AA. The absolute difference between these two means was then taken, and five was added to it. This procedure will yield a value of 5.5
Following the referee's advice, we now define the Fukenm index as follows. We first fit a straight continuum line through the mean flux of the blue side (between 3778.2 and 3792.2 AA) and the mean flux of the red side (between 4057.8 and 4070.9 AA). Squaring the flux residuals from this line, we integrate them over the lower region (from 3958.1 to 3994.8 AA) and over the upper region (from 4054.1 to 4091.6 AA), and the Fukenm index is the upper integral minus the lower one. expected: -124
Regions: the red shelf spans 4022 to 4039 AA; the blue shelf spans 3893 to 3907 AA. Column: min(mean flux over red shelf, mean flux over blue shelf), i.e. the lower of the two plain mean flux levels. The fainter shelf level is 3.9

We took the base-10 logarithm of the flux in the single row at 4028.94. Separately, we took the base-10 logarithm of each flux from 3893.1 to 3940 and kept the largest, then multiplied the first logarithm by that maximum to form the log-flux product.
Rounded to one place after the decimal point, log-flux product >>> 0.5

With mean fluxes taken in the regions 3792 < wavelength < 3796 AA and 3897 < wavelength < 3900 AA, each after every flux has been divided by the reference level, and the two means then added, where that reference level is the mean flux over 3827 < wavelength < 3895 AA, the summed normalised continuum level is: 2.59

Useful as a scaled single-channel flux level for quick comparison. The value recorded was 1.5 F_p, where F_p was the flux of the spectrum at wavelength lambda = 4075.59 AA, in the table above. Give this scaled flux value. 9.1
